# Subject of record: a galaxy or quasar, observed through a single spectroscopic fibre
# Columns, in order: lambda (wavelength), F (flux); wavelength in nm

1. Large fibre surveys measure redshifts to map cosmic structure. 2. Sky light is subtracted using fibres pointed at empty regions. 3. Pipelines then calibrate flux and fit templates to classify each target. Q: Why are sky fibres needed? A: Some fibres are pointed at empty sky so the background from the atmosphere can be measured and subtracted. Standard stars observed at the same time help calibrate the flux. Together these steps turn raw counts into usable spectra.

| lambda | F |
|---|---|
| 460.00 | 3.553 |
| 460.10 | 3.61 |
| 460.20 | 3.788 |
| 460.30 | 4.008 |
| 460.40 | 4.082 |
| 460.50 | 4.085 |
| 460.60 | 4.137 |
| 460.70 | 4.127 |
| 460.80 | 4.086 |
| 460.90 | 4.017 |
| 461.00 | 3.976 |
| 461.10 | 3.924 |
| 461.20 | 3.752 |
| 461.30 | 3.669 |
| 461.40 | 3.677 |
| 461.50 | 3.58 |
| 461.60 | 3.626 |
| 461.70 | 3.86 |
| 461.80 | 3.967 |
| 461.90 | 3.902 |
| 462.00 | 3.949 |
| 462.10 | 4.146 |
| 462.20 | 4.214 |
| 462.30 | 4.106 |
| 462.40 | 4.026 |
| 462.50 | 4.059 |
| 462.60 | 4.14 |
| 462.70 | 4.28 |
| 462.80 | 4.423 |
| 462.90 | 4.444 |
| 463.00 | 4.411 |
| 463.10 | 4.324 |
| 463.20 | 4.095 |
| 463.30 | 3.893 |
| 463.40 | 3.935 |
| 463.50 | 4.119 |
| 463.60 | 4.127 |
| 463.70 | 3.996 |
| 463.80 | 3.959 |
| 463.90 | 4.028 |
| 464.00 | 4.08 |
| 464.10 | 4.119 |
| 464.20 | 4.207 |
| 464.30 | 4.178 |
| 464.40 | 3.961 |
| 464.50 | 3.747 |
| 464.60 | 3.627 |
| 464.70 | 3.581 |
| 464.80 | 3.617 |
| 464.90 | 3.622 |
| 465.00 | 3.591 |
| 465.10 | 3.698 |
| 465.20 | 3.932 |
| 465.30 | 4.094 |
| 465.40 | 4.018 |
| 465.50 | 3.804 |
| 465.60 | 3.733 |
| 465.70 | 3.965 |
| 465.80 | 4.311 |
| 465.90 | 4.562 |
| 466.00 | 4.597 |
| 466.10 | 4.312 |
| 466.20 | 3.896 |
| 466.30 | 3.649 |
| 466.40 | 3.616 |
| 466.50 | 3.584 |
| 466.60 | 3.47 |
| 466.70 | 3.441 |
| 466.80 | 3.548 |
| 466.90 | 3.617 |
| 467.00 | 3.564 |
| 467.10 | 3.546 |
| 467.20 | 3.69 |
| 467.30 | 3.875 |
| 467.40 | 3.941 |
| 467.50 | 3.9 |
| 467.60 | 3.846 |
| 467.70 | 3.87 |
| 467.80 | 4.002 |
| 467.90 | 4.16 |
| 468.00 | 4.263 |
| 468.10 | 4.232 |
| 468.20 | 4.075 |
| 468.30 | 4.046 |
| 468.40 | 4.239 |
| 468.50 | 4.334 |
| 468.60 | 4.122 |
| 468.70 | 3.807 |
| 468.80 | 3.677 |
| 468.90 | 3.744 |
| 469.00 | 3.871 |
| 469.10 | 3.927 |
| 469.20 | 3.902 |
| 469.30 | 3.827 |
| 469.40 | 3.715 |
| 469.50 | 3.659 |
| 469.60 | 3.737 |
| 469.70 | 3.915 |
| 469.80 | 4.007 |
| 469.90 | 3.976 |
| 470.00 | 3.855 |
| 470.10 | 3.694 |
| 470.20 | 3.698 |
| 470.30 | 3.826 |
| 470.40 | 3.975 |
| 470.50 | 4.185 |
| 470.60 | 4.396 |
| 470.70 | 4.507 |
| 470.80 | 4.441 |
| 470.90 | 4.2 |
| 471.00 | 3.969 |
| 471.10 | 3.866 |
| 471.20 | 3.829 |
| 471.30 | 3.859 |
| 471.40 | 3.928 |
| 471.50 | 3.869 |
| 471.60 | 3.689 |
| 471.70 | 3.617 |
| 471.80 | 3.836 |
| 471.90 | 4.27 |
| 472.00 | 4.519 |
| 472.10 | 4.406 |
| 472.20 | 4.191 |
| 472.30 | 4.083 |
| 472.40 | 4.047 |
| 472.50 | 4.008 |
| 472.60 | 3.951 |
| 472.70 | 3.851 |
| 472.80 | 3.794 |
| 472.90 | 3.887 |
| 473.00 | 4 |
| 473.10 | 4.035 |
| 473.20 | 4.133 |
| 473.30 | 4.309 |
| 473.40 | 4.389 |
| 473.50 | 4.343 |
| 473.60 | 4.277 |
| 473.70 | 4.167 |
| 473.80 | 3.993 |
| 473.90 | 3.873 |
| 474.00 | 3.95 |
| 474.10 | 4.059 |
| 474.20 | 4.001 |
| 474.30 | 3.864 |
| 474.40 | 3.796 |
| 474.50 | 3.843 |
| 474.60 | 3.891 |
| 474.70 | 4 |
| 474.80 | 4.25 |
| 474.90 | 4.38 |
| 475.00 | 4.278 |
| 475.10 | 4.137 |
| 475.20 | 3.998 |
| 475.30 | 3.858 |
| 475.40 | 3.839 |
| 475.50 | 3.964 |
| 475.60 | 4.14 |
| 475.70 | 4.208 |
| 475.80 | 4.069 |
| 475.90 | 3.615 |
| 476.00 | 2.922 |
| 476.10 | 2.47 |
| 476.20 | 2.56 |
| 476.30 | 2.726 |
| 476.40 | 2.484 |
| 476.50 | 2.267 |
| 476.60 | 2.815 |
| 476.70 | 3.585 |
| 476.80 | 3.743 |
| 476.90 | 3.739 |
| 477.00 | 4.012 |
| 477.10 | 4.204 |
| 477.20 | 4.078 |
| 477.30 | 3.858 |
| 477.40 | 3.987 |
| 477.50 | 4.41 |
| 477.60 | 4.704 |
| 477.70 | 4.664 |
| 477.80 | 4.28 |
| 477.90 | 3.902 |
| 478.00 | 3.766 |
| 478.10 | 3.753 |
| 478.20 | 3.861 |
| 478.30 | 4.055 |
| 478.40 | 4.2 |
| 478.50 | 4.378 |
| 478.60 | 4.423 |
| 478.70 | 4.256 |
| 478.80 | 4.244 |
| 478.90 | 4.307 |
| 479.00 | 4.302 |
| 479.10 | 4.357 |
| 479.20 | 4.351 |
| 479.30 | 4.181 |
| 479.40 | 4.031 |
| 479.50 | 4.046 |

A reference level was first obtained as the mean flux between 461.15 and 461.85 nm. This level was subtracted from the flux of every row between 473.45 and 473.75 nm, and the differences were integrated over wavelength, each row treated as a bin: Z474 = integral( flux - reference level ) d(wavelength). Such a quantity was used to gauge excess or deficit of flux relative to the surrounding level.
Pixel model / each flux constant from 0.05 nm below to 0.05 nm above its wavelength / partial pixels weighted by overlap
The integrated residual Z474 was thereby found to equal 0.16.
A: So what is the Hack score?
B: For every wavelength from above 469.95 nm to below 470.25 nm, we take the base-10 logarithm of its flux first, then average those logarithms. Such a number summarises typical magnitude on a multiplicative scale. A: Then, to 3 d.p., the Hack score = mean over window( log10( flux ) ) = 0.574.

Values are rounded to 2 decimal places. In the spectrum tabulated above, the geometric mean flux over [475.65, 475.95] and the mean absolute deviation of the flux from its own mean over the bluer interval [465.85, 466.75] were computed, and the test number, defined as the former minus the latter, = 3.56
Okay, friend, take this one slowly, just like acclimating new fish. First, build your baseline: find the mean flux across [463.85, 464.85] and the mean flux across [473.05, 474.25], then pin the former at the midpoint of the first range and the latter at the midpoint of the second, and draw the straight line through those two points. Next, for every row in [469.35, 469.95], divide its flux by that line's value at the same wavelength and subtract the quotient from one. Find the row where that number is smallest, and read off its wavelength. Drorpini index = 469.80 nm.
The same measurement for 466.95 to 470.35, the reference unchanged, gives 468.50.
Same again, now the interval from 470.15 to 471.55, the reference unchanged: 470.70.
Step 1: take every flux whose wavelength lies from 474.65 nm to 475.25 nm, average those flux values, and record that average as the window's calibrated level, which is 4.17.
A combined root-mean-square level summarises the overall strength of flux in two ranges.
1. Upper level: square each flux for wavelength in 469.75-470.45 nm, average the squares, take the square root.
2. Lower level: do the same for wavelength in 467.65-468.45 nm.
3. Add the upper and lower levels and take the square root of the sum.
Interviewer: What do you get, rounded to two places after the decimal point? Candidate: 2.82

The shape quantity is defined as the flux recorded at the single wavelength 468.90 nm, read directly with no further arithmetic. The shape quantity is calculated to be 3.744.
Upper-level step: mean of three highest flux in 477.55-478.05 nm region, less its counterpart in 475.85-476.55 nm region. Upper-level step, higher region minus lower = 1.46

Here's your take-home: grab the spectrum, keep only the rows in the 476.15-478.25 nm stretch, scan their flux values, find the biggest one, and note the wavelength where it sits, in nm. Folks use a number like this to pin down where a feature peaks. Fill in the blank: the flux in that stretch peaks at 477.60 nm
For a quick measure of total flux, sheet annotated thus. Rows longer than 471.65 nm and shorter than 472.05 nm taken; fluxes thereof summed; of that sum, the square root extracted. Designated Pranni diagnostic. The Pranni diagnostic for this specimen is 4.03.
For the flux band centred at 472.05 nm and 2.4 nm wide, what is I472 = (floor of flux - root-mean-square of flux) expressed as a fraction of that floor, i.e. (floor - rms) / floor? -0.106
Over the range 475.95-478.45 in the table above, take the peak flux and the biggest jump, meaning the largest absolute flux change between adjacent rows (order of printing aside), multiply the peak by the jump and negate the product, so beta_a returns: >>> -3.6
